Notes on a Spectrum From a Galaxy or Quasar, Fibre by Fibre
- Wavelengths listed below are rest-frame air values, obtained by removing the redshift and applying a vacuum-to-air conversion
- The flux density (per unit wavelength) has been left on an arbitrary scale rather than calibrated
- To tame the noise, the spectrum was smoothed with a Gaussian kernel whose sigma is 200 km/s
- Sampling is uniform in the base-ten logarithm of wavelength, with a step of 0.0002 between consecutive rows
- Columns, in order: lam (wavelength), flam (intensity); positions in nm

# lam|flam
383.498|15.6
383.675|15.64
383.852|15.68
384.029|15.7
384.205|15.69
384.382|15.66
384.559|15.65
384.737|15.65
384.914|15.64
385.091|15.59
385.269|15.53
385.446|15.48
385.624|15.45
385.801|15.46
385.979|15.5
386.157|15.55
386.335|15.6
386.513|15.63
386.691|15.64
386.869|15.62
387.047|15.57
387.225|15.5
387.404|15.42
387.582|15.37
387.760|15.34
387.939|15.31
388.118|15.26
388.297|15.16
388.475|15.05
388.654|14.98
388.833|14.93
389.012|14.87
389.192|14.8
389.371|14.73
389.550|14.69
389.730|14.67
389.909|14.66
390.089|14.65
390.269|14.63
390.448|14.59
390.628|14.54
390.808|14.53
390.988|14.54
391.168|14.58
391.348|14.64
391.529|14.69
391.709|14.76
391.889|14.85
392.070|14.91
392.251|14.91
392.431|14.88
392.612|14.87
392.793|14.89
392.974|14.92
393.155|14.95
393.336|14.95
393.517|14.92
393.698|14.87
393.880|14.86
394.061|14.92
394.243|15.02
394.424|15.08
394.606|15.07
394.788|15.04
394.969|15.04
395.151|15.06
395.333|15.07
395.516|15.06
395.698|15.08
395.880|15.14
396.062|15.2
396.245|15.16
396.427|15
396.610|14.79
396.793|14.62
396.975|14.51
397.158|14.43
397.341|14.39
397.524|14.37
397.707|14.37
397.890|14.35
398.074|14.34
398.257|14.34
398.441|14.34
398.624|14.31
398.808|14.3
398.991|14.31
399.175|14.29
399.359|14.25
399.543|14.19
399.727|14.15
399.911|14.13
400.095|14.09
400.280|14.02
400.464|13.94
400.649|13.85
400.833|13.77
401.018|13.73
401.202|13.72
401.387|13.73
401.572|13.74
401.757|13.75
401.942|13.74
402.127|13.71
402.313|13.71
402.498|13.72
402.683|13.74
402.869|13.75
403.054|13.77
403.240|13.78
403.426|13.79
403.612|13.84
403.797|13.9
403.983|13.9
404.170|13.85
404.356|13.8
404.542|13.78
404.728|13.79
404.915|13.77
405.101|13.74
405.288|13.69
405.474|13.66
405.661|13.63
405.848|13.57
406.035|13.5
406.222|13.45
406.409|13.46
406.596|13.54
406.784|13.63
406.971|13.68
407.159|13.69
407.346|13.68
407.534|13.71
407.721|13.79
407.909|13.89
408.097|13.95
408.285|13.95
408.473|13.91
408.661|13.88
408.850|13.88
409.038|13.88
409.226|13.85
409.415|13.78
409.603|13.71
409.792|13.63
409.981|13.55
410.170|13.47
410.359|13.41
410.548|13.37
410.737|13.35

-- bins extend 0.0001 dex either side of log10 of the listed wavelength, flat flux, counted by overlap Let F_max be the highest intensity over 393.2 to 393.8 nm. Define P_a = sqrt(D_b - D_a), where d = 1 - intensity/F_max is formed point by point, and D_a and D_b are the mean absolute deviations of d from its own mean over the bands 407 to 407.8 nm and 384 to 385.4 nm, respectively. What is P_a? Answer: 0.014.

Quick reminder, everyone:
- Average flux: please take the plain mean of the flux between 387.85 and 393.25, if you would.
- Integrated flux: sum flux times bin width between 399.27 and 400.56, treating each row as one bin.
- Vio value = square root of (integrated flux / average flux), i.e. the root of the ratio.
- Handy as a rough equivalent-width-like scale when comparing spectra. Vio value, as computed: 1.1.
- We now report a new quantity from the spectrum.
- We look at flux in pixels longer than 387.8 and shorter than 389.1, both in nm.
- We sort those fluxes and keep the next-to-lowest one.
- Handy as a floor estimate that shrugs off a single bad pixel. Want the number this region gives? 14.93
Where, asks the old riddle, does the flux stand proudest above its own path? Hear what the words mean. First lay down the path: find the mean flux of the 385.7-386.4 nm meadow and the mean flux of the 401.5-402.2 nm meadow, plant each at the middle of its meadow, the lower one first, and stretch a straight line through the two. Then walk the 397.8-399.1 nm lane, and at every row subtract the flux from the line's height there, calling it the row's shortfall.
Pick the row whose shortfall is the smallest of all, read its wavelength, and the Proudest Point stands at 398.991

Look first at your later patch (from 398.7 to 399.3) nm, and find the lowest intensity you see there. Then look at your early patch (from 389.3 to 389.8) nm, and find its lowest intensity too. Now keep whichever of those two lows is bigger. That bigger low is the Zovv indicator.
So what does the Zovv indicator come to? 14.7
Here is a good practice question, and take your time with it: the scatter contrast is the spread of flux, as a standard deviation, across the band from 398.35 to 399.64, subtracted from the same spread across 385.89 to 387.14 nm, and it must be 0.001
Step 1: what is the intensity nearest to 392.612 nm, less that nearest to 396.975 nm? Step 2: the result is 0.36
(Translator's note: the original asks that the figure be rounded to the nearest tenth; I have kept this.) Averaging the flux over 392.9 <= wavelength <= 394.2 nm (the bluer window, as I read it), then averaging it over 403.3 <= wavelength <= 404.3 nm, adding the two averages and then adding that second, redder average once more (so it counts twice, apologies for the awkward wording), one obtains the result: 42.6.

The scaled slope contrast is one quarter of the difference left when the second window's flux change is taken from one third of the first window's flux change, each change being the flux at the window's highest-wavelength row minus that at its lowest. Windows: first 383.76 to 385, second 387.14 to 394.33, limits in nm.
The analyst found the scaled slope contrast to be 0.12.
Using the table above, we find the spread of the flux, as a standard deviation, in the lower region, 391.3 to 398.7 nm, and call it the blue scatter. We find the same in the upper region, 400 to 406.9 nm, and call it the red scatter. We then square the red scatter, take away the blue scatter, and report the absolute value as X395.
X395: 0.26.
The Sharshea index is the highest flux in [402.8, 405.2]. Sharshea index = 13.9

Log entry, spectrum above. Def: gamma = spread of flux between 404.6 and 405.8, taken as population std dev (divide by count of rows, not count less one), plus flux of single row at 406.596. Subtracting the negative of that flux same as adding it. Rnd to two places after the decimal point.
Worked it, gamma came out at 13.60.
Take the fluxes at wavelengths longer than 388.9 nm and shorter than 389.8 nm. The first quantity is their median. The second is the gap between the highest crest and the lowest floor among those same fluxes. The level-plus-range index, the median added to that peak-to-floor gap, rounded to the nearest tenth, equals 14.9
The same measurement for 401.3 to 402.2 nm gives 13.8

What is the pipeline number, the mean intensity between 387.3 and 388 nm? 15.4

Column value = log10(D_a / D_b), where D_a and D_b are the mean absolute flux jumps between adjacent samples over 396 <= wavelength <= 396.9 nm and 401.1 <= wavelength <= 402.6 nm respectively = 1.1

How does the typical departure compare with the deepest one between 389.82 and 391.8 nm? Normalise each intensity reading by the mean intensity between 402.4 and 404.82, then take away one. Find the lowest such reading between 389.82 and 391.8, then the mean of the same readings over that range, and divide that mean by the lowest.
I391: 1.1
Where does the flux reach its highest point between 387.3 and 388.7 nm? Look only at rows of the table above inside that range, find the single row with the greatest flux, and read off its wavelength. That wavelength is 387.404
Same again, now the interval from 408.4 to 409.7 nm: 408.473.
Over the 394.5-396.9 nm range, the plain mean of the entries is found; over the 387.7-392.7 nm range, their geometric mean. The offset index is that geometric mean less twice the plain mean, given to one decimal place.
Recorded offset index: -15.2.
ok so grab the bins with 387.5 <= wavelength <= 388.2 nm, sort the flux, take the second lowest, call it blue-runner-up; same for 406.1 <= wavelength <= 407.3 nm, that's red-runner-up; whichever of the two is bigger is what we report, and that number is 15.3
